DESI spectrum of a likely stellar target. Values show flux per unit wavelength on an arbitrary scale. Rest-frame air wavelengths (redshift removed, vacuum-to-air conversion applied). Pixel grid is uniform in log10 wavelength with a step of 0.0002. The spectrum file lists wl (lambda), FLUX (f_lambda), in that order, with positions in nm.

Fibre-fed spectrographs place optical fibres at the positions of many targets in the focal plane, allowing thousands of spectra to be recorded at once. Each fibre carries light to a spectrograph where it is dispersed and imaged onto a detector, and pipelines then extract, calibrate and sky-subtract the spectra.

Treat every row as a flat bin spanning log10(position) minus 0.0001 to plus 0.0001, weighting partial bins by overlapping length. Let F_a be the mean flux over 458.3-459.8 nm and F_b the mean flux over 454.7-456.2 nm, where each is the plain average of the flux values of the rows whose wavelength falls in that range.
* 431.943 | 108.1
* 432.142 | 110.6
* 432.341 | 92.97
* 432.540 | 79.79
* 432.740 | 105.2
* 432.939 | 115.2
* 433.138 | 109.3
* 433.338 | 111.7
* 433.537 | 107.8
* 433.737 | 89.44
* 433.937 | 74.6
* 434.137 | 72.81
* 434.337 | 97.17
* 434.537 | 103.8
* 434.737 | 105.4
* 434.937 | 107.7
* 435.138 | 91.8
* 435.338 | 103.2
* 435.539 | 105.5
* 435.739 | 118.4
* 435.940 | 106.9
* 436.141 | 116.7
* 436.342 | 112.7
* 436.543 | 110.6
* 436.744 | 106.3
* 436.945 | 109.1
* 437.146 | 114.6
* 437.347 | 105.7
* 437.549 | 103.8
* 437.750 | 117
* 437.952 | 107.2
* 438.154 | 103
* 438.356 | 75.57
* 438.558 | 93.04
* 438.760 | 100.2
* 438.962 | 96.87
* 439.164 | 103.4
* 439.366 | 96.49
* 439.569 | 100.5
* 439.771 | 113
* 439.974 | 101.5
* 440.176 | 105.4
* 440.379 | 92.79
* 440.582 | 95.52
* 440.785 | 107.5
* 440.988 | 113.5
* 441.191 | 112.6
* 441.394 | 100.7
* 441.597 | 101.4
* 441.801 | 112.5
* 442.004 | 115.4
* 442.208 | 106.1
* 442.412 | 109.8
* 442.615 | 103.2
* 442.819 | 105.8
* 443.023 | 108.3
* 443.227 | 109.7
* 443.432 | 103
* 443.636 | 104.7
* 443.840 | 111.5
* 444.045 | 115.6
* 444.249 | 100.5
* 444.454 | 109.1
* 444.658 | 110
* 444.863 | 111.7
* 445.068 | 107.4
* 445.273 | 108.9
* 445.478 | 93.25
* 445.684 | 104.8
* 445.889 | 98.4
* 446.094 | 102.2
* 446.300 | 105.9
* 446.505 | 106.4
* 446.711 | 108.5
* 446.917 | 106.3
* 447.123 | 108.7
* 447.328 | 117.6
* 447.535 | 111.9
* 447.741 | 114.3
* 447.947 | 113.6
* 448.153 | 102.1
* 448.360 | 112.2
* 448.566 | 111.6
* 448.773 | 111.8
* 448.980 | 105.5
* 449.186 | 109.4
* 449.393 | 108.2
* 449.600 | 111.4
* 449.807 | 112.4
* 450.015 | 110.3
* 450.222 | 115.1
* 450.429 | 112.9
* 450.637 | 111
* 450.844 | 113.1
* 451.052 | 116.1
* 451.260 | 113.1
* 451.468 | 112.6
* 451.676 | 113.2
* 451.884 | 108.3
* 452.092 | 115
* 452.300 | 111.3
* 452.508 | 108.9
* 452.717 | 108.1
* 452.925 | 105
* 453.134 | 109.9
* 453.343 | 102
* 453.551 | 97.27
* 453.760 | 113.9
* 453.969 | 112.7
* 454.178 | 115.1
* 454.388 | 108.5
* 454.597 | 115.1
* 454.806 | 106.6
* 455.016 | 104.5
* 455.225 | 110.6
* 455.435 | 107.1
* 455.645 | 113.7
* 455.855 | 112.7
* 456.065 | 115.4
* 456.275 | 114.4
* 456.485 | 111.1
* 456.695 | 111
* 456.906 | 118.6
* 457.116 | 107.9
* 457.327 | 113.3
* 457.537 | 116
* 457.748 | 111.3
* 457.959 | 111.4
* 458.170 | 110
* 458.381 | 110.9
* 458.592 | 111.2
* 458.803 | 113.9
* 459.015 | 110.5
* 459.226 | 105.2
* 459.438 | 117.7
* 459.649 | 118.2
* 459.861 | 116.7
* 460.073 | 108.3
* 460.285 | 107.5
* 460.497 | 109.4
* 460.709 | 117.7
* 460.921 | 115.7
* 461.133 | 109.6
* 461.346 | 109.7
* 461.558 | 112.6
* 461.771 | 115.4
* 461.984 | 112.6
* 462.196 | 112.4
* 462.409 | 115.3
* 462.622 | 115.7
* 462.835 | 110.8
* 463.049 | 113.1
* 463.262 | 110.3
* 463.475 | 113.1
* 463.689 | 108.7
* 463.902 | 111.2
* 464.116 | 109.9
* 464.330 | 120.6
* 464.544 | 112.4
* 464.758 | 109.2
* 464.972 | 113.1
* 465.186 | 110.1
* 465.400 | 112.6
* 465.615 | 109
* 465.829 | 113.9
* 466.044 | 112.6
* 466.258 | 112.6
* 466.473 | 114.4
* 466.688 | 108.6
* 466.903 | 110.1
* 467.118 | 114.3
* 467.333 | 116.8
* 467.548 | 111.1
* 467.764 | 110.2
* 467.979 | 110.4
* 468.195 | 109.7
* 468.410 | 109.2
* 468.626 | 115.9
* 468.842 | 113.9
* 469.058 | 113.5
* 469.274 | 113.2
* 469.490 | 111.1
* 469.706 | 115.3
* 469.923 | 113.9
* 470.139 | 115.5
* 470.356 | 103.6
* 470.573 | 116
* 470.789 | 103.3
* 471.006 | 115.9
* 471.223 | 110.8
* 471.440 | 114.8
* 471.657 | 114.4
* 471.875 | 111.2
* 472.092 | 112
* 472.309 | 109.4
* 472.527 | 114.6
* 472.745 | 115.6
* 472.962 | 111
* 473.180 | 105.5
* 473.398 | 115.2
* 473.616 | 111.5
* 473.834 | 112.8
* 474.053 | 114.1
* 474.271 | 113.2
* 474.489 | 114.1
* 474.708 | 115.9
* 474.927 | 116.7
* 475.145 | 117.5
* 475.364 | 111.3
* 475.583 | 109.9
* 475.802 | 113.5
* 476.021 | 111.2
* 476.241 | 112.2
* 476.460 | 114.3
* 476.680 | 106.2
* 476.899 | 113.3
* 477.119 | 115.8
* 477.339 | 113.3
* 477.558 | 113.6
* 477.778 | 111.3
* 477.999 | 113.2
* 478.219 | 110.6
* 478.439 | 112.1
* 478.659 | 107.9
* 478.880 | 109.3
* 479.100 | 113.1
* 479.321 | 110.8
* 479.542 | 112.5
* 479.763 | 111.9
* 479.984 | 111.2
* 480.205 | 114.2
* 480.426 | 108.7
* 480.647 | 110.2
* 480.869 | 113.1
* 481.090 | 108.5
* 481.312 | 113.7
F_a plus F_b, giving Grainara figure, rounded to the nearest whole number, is 223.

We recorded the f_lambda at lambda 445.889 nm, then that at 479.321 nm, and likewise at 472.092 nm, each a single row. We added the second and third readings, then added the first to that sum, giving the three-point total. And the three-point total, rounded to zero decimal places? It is 321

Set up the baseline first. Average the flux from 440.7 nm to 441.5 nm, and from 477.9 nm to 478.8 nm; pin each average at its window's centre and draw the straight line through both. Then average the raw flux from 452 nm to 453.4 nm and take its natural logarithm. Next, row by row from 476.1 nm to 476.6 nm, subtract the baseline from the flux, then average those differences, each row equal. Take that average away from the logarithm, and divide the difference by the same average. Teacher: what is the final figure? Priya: 1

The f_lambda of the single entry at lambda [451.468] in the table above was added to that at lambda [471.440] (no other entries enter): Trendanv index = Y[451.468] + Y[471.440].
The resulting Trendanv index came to 227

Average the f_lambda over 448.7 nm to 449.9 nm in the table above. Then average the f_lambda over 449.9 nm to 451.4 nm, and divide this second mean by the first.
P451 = 1.03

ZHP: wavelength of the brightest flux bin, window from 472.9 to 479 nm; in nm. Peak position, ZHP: 475.145 nm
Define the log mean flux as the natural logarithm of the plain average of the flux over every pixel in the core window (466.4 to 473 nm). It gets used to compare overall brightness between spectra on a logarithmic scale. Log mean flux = 4.72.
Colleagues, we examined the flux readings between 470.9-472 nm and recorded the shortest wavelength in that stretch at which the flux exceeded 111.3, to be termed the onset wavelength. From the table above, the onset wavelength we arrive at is 471.006 nm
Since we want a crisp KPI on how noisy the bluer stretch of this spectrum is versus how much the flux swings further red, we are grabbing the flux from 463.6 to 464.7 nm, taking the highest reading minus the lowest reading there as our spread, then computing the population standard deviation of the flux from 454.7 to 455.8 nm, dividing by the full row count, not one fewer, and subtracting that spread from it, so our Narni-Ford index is -9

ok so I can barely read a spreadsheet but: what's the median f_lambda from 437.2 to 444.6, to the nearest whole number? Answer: 105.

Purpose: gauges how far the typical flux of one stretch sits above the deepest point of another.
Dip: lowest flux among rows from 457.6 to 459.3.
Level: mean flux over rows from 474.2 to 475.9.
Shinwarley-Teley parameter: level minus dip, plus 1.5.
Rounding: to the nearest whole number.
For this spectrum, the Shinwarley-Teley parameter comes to 10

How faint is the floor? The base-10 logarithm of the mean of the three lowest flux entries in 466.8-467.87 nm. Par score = 2.04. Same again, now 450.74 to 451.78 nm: 2.05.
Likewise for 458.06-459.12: 2.04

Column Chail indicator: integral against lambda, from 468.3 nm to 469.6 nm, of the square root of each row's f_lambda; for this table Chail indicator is 13.8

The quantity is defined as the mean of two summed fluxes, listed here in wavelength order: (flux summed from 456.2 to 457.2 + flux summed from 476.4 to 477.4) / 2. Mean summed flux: 563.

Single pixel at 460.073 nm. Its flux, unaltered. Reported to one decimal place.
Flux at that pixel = 108.3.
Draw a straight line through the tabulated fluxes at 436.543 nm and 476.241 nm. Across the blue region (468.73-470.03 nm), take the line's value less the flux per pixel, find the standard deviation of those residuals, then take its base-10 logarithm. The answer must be 0.1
